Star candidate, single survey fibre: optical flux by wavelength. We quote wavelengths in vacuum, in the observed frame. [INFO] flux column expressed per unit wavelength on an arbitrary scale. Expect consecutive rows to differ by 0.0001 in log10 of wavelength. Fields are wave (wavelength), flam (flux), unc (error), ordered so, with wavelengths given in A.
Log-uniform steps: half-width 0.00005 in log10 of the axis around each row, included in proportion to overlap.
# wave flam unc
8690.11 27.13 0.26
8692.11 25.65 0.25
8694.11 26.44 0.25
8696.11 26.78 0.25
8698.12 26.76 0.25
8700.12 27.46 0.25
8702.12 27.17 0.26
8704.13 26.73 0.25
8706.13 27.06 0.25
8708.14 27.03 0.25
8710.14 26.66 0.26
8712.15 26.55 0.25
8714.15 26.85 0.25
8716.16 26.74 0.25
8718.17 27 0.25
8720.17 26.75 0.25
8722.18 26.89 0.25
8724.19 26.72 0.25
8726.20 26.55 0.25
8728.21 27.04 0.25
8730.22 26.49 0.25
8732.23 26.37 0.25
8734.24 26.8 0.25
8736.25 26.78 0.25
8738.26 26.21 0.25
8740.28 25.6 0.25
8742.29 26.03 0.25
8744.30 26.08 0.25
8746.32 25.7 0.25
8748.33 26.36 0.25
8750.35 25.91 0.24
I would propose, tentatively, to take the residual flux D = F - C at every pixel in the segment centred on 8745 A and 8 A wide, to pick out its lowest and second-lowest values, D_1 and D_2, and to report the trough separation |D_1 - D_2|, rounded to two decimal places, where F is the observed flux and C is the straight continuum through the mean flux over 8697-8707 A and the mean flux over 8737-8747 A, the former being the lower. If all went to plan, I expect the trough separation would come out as 0.22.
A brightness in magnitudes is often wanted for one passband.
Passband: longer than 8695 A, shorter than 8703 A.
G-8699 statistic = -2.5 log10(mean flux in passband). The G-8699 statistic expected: -3.580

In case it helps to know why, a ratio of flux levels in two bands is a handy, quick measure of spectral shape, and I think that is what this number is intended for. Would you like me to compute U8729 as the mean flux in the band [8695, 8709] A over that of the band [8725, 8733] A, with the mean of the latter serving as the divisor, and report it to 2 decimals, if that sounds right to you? 1.01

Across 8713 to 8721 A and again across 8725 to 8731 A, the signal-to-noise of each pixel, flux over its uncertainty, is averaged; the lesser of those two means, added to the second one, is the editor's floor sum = 214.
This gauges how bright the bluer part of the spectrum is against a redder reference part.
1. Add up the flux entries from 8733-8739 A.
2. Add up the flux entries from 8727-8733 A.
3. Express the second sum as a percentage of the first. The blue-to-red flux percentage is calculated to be 100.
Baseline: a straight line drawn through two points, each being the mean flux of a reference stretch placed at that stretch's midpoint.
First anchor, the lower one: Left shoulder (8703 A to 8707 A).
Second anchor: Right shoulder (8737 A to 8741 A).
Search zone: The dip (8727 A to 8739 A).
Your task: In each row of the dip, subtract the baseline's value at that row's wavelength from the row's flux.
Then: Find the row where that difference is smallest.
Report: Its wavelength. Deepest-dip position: 8732.23 A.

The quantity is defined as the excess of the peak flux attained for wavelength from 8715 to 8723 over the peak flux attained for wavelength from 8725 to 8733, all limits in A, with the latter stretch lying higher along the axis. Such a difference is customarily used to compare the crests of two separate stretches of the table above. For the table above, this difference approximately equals 0.0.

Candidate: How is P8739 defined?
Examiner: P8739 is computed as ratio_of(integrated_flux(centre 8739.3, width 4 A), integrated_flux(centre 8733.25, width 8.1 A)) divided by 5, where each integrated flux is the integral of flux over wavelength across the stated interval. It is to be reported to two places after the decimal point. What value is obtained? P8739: 0.10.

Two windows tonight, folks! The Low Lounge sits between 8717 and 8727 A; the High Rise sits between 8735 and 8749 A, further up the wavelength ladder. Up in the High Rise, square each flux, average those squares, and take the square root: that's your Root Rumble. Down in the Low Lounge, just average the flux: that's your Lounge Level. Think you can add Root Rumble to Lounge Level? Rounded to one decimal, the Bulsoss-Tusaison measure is 52.9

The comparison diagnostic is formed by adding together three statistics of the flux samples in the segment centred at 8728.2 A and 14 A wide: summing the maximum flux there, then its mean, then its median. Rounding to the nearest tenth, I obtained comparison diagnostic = 80.5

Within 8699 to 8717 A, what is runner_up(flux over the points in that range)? 27.17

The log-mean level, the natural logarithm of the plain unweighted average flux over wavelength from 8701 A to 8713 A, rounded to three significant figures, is 3.29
